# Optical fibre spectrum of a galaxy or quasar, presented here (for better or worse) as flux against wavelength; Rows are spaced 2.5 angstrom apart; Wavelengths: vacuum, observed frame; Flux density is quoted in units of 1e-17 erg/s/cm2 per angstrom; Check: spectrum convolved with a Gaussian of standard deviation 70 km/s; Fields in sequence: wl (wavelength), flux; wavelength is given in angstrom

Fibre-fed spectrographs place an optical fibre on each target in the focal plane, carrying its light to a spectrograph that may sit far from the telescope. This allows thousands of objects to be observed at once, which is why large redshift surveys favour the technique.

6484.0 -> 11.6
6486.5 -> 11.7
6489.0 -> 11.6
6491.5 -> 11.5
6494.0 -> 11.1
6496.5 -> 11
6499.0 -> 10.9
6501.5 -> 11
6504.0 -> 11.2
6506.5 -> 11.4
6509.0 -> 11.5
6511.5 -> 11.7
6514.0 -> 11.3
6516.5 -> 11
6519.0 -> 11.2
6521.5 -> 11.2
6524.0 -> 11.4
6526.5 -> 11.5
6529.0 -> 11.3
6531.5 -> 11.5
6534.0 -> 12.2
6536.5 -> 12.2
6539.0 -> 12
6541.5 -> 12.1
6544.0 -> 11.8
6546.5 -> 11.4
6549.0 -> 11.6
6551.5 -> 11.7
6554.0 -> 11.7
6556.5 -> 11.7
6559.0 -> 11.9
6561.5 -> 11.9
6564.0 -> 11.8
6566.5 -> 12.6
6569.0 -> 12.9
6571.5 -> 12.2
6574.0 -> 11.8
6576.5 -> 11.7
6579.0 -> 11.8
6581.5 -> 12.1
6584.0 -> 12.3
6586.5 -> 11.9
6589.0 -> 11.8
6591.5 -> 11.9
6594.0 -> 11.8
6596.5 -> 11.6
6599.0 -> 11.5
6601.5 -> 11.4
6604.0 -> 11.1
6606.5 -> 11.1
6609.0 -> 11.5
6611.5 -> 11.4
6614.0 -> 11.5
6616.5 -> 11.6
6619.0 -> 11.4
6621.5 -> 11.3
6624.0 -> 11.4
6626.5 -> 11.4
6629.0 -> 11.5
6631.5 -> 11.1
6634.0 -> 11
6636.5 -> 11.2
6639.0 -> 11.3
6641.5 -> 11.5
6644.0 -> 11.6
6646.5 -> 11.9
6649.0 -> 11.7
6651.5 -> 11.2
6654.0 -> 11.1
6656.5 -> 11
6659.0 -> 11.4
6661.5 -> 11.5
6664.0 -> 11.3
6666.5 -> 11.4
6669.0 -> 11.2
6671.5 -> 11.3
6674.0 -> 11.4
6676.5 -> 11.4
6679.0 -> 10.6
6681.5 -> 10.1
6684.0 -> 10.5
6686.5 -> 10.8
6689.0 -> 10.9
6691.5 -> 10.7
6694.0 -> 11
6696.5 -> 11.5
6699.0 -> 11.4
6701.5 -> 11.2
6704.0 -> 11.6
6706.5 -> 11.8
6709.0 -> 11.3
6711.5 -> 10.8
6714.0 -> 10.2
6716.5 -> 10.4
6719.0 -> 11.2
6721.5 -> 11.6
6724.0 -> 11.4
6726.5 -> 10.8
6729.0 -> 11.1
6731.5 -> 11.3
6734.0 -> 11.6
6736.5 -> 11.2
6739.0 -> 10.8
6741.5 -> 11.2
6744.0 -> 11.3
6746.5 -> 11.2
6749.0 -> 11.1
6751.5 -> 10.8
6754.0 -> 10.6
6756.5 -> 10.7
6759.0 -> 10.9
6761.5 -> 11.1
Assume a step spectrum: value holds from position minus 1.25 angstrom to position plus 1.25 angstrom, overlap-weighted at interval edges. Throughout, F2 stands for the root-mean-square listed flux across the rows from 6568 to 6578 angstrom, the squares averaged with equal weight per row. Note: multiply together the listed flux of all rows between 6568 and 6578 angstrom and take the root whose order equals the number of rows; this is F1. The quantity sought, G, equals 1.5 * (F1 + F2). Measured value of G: 36.5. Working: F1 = 12.1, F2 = 12.2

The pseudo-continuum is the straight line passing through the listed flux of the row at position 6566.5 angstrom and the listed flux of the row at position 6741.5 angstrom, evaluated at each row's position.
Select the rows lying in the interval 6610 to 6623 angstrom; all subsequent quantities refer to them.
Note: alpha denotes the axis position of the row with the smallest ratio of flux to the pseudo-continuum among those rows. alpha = 6621.5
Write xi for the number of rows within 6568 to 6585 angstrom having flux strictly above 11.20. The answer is 7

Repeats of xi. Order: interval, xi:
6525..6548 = 9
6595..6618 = 7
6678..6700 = 2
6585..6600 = 6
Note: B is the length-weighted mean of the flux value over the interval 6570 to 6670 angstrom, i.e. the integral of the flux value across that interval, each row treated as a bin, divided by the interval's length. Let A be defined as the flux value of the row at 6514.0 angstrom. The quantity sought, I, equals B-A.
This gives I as 0.2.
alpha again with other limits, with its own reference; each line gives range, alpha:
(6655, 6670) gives 6656.5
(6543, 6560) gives 6546.5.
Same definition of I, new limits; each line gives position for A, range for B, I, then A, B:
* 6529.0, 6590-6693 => 0.0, 11.3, 11.3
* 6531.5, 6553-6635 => 0.2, 11.5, 11.7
